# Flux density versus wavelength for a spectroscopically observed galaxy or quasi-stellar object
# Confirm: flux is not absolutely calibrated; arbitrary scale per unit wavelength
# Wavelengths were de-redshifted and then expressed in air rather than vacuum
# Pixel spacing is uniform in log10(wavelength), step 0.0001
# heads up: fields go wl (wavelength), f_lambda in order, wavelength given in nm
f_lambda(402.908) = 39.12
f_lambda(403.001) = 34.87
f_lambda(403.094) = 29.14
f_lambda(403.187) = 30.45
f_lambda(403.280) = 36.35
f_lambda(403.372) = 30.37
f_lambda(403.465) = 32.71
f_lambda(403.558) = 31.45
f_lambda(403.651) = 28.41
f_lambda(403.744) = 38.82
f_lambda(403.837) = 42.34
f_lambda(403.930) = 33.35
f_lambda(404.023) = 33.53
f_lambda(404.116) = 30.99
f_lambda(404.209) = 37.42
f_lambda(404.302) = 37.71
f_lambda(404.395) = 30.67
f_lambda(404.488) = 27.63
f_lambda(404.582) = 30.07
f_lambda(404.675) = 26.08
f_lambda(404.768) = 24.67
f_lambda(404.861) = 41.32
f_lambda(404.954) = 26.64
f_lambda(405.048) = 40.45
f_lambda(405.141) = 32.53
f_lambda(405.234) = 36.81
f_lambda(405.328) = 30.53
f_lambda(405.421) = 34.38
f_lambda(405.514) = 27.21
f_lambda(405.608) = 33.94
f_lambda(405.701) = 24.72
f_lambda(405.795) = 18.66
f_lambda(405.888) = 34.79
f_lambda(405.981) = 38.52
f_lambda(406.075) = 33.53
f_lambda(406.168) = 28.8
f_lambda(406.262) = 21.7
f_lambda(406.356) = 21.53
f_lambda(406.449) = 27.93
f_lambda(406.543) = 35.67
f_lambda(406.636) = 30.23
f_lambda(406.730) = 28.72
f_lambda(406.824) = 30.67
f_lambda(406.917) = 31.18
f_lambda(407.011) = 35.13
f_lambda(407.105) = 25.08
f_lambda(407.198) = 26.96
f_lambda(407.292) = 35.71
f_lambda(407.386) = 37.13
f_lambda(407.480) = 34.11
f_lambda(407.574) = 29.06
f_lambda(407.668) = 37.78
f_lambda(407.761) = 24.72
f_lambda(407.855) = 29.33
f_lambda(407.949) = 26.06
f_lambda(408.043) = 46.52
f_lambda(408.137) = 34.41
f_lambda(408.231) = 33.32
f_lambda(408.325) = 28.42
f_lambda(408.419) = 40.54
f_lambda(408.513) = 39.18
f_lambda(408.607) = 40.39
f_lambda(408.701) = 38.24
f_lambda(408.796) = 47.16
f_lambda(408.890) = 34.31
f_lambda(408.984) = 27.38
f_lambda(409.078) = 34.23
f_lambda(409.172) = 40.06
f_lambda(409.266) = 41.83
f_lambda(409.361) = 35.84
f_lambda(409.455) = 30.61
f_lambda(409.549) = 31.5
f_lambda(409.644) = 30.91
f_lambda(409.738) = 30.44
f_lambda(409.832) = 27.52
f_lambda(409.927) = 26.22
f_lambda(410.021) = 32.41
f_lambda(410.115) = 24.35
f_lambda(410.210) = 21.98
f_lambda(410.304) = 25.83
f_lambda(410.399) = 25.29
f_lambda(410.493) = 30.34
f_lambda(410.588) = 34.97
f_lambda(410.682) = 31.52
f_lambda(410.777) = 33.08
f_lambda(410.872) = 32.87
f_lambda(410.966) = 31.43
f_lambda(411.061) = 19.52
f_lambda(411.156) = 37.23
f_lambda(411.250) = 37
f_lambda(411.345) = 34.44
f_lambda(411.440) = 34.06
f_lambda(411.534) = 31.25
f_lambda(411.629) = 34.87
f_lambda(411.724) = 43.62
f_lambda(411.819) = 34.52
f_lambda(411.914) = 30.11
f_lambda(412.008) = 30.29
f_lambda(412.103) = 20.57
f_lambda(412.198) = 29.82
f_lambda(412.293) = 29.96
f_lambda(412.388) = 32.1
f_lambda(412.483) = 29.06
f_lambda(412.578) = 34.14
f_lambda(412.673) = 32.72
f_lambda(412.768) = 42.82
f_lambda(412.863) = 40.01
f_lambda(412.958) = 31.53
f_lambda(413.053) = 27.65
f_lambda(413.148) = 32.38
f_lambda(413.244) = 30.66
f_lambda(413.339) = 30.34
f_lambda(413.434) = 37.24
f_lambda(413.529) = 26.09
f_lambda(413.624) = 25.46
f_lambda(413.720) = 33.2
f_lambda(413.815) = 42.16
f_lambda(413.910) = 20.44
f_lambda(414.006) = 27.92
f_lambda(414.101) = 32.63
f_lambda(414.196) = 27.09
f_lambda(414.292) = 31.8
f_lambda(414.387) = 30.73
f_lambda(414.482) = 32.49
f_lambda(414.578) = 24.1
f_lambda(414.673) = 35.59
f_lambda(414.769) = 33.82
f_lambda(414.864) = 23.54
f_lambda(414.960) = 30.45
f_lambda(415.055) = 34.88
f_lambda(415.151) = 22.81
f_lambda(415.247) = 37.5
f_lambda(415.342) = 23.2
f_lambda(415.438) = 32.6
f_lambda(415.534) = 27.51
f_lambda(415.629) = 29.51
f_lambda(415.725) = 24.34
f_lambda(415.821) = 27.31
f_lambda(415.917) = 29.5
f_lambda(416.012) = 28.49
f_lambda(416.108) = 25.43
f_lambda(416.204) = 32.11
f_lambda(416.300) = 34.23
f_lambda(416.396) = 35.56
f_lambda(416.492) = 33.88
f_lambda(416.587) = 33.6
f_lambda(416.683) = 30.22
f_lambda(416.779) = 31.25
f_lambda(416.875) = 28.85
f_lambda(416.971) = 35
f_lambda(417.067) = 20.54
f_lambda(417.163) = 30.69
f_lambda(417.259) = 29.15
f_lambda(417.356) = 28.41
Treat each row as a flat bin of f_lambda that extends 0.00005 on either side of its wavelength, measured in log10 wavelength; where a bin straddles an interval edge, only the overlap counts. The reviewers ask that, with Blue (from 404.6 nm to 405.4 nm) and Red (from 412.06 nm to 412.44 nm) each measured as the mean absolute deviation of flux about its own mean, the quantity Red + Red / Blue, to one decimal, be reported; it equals 4.5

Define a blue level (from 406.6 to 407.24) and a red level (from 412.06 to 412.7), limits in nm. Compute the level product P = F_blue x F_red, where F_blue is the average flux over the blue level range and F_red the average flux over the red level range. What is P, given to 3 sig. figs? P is 884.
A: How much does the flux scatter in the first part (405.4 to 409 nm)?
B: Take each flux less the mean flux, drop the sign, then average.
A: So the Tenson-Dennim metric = 5.2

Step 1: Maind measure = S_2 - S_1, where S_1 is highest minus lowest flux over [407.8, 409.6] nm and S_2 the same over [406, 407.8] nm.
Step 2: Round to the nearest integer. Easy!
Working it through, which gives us -5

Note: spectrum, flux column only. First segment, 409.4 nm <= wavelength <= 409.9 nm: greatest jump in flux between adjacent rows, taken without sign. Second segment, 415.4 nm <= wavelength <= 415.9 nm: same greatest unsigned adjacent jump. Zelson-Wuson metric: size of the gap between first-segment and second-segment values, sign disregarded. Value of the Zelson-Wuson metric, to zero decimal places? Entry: 2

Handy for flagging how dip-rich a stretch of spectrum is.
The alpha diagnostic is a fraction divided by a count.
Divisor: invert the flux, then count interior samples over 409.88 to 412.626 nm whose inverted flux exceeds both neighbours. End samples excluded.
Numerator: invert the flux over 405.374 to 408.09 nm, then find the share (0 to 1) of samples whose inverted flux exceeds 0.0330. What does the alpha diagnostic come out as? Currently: 0.065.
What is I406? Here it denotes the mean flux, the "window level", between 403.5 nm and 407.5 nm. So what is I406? 31.6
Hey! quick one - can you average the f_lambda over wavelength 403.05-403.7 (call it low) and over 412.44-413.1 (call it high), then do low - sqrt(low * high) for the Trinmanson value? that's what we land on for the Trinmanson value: -1.3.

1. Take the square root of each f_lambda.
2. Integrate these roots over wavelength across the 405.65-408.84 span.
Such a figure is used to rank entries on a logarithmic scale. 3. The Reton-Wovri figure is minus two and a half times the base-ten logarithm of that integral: -3.1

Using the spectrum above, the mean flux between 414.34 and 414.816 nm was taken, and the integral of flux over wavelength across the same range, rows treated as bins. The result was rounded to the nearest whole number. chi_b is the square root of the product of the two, 22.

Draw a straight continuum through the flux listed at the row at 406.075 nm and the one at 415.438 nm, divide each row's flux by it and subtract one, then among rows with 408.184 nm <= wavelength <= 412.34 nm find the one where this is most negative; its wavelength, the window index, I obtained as 411.061 nm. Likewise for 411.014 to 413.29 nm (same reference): 411.061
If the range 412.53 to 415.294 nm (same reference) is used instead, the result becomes 413.910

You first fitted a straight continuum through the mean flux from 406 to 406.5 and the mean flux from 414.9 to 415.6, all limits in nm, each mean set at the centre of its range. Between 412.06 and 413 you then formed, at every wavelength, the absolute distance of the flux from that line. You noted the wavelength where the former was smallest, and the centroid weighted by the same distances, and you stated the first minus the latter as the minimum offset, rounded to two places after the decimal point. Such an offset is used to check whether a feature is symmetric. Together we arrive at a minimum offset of -0.13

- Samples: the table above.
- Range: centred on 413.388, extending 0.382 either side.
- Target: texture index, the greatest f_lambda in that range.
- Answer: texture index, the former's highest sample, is 37.24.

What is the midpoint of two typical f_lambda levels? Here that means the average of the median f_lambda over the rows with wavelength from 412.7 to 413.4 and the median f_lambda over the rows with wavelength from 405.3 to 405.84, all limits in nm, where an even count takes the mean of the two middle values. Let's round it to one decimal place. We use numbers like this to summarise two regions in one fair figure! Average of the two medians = 30.2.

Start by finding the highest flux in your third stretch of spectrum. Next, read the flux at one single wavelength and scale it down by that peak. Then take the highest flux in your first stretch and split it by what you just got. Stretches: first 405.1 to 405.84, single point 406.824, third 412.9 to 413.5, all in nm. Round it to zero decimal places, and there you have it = 45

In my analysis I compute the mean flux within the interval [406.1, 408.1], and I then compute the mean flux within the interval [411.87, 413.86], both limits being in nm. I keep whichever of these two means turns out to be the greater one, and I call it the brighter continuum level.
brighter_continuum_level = 31.82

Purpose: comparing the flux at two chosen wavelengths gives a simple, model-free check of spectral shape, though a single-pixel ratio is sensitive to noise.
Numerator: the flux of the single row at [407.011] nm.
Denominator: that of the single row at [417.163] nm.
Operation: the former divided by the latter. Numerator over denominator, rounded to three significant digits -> 1.14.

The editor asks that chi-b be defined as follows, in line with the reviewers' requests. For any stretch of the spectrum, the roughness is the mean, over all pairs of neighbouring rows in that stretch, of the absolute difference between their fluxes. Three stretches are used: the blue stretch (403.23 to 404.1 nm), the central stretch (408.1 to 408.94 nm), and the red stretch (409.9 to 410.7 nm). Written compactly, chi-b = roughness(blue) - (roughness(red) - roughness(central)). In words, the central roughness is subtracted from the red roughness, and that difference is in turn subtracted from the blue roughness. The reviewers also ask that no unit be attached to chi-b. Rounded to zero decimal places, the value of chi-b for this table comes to 6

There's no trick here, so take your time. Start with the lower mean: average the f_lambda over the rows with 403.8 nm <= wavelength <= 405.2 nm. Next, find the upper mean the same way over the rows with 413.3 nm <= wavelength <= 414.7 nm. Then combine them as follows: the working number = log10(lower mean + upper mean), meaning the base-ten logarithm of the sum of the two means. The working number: 1.80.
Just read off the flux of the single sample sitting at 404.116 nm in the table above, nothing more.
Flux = 30.99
